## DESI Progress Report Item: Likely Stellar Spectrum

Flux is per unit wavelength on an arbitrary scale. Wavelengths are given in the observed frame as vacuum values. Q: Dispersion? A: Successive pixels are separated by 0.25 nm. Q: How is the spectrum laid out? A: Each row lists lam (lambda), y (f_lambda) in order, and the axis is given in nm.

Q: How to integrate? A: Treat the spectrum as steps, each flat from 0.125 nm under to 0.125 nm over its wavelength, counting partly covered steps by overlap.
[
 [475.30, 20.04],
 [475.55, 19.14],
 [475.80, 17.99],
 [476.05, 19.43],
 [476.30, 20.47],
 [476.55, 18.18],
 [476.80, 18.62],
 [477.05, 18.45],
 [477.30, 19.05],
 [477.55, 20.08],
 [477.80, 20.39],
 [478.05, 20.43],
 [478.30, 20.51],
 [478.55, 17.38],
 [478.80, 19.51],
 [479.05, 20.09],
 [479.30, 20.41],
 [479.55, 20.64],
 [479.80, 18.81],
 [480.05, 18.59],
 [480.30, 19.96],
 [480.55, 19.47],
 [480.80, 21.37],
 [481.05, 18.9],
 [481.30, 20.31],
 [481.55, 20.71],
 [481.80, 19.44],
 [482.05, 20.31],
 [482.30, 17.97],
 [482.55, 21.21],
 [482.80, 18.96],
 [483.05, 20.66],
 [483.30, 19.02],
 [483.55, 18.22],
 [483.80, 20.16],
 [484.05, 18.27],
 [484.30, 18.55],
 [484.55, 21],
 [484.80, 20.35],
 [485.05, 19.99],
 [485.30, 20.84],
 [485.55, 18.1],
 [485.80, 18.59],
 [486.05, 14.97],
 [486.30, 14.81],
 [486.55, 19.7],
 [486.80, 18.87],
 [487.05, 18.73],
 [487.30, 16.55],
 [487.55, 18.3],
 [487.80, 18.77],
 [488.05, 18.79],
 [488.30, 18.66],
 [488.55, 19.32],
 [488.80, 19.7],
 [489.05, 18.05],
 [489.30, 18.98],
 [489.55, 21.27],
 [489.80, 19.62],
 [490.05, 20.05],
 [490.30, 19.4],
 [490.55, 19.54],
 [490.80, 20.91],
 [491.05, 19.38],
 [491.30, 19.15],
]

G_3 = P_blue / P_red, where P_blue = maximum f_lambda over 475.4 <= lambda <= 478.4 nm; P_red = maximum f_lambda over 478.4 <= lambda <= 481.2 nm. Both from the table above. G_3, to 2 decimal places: 0.96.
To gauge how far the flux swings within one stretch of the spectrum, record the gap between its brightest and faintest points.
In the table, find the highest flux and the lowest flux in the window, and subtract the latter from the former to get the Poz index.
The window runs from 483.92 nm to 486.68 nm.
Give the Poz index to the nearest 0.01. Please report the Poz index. 6.19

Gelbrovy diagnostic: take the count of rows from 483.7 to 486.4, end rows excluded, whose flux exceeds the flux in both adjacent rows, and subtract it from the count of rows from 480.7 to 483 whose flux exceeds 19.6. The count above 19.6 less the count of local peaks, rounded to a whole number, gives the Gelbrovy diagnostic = 2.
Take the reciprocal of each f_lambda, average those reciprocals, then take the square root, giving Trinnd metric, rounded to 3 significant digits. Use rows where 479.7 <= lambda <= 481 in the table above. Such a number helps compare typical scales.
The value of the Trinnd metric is 0.226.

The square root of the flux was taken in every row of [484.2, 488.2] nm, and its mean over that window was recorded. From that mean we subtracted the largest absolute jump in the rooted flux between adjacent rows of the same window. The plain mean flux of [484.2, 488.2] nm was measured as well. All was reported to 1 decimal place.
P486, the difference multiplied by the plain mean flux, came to 68.9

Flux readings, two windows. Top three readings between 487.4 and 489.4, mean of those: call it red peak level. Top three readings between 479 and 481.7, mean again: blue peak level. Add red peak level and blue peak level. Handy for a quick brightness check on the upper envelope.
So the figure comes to 40.2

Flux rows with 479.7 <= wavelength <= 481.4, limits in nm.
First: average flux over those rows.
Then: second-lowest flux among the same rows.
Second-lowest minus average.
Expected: -0.82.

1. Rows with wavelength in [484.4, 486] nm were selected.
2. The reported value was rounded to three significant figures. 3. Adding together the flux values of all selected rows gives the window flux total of 119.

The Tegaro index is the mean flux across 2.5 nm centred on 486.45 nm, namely 17.9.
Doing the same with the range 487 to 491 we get 19.2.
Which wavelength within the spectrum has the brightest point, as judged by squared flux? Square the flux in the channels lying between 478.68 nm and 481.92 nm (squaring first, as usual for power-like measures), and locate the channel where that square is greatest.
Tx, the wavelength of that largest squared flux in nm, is 480.80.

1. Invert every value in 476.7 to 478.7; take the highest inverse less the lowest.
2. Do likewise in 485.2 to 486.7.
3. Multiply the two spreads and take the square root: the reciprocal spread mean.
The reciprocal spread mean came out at 0.013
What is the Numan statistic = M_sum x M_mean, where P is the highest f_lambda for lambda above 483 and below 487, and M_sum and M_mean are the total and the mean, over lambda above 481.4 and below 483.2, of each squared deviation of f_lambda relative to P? 39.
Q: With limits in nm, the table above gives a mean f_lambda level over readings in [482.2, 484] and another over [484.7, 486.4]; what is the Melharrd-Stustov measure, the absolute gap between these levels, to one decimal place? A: 1.2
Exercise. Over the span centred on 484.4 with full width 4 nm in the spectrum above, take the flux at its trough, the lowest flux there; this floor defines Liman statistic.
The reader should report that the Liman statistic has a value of 14.81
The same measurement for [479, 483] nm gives 17.97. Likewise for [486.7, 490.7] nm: 16.55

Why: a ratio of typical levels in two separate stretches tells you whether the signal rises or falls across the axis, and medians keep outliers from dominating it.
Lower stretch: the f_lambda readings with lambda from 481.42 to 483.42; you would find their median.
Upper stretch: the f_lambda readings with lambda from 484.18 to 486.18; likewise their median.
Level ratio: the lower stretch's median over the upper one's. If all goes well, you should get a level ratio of 1.03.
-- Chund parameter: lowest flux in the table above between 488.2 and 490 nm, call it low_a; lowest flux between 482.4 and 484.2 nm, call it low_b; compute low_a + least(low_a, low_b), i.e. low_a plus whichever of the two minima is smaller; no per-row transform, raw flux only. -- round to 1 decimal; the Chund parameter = 36.1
